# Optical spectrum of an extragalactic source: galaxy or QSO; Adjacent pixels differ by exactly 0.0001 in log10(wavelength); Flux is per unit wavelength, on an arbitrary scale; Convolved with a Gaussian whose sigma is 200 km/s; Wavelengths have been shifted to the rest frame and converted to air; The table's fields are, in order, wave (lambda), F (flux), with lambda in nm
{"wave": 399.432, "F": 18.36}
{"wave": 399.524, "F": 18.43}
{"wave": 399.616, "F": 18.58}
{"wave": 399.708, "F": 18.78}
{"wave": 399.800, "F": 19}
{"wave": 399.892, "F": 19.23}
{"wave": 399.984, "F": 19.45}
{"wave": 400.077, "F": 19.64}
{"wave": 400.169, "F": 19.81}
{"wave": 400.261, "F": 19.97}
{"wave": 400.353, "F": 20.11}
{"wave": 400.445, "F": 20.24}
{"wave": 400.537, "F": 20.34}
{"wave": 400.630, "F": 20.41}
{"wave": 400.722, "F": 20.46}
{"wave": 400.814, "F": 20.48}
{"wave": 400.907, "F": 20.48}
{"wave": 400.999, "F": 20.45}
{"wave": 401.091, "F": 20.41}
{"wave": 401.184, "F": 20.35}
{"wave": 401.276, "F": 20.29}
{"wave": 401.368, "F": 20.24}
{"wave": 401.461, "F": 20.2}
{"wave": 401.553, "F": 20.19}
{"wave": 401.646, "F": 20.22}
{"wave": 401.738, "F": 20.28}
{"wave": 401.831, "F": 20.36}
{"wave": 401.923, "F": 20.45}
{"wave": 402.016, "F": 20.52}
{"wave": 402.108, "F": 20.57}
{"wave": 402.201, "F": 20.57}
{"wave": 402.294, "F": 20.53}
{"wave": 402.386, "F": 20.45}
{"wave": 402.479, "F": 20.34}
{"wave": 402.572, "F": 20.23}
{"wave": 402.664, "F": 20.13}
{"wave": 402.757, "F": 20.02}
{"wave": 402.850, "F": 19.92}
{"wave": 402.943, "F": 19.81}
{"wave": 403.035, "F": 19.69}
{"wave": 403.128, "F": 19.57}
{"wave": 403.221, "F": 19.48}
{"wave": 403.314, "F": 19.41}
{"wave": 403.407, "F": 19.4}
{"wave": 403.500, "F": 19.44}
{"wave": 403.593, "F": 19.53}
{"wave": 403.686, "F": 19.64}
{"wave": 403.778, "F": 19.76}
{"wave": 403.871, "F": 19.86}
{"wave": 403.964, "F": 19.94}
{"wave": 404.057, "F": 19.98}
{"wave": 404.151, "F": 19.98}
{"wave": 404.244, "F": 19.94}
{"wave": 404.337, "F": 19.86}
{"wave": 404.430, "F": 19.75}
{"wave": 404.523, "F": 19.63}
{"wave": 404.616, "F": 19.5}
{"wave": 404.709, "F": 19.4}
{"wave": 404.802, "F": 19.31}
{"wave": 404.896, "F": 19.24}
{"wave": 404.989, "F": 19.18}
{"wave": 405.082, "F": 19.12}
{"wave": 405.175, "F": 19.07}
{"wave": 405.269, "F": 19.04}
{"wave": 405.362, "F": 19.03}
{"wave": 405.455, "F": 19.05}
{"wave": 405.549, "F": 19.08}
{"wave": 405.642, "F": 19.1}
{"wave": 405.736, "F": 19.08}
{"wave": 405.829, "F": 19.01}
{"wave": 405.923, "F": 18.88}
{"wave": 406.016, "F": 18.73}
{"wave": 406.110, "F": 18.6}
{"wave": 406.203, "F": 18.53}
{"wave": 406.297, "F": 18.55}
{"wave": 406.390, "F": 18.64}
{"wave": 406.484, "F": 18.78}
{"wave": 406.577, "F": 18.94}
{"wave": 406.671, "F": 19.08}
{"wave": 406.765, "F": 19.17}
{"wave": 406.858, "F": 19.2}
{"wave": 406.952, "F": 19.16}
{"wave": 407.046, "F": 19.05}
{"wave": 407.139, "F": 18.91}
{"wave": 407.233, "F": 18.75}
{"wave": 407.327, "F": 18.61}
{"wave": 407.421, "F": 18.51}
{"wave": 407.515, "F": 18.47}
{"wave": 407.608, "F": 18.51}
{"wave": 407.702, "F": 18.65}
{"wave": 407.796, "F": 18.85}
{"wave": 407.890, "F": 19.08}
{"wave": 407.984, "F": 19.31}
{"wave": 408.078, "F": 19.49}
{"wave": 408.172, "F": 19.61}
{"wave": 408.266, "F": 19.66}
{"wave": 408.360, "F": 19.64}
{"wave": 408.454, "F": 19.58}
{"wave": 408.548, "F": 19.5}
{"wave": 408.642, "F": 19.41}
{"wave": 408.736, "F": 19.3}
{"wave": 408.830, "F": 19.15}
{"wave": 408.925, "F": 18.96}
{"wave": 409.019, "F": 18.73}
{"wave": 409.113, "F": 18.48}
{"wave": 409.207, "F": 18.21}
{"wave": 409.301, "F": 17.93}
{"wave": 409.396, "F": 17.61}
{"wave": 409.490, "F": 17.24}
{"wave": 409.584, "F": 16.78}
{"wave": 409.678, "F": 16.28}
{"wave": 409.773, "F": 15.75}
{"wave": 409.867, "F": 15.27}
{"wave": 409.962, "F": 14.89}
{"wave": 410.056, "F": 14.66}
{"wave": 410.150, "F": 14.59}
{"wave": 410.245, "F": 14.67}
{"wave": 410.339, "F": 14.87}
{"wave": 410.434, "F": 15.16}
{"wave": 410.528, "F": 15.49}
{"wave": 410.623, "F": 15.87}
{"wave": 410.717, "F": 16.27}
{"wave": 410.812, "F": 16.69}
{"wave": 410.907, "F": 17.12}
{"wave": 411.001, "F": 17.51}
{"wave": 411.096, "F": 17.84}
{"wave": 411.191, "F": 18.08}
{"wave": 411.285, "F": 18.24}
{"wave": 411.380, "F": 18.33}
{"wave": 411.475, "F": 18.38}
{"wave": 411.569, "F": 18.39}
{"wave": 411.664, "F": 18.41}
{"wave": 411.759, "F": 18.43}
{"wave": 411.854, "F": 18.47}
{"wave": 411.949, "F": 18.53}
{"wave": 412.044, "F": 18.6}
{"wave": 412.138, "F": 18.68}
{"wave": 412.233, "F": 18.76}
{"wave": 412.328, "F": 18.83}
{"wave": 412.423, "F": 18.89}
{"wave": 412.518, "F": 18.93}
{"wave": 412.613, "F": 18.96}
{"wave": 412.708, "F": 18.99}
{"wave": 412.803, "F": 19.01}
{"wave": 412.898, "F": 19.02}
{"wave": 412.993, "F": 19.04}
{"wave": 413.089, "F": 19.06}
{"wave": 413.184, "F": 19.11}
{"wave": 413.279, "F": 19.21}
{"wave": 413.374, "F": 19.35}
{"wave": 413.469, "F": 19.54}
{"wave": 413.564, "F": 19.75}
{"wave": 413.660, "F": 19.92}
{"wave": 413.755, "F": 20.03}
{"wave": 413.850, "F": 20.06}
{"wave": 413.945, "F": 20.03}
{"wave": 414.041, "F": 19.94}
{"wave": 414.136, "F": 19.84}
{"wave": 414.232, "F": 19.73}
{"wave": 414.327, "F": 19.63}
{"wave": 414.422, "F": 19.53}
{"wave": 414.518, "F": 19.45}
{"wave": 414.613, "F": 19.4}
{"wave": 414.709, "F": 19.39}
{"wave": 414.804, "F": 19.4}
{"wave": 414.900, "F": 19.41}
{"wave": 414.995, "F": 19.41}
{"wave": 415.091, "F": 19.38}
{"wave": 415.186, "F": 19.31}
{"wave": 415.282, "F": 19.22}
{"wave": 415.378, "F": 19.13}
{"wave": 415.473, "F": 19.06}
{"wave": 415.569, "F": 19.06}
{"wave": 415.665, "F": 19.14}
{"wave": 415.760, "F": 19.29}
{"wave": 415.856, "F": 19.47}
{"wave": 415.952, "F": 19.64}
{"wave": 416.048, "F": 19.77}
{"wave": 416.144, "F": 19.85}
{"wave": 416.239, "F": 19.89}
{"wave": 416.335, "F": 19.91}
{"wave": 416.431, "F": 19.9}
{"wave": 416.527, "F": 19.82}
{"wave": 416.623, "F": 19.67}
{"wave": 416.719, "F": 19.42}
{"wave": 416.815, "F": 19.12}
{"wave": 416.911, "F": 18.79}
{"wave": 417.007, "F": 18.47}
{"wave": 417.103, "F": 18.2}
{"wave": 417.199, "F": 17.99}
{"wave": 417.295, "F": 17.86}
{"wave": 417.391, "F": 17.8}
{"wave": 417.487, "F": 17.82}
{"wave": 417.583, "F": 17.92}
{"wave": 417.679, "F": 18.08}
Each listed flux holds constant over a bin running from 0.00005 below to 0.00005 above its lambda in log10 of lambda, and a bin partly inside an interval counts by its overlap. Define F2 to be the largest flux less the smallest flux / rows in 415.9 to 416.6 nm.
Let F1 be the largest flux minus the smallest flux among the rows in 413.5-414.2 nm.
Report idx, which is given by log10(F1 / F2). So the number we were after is 0.06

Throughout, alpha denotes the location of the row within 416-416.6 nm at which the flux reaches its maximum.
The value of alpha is 416.335 nm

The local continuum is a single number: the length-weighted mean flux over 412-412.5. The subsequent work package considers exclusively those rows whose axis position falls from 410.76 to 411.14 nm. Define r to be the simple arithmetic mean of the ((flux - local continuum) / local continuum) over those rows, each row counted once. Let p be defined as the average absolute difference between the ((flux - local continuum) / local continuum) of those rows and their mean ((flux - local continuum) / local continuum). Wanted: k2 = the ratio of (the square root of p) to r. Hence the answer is -2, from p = 0.020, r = -0.08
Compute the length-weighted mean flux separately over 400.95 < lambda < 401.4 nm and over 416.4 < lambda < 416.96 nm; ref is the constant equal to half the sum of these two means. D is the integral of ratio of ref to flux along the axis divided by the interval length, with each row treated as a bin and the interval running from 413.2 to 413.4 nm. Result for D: 1.04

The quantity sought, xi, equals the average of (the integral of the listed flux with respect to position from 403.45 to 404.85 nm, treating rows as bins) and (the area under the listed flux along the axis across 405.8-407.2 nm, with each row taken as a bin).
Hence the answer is 27.0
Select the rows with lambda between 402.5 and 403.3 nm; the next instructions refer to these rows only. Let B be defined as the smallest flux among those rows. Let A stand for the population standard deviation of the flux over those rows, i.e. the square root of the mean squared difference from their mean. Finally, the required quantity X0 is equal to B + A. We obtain 19.7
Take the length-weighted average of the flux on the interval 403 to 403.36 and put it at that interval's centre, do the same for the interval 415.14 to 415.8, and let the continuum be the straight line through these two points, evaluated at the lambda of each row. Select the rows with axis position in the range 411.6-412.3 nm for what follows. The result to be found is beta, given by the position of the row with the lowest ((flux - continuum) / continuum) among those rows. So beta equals 411.664 nm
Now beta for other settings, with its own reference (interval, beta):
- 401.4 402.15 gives 401.553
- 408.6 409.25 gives 409.207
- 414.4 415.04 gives 414.709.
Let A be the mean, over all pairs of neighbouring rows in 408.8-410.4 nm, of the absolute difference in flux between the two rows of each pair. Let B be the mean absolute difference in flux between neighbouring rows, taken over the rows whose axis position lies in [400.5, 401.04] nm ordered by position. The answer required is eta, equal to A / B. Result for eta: 8.9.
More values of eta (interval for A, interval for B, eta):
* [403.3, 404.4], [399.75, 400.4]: 0.3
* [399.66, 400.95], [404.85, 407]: 1.8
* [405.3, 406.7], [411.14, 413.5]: 1.4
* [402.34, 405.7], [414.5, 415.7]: 1.8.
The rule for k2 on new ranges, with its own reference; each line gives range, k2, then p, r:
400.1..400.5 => 1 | 0.008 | 0.07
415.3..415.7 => 3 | 0.002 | 0.02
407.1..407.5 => -17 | 0.007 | 0.00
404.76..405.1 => 3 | 0.003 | 0.02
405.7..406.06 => 11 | 0.006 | 0.01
